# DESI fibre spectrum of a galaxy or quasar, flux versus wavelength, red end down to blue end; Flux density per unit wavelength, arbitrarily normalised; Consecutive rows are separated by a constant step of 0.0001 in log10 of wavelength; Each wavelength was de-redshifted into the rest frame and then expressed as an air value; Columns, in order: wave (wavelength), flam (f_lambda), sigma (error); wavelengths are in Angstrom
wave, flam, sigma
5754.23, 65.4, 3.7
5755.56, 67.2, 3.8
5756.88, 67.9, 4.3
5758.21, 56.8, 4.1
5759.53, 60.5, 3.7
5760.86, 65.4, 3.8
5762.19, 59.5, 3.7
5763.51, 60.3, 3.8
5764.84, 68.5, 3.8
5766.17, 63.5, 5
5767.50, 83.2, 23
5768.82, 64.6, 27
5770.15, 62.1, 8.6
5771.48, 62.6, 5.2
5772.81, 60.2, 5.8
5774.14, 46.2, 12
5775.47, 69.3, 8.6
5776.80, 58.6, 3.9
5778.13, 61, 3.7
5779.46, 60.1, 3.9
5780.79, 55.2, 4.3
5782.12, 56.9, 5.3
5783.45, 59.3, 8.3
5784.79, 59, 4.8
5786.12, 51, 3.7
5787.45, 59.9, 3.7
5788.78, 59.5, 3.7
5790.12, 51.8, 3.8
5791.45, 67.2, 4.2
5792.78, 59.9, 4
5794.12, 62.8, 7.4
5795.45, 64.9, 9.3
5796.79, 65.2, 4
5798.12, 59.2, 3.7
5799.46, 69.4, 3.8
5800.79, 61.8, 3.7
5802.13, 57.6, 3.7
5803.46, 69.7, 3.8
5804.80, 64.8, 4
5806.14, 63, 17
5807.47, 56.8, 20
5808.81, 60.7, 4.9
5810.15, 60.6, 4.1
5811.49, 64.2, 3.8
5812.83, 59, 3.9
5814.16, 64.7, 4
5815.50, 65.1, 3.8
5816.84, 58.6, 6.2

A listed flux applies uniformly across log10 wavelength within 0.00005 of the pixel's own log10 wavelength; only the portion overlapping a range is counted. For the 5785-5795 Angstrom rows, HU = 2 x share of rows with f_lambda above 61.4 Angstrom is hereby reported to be 0.57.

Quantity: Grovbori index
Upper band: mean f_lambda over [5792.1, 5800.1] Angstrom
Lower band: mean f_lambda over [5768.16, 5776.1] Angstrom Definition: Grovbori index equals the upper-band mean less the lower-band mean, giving 3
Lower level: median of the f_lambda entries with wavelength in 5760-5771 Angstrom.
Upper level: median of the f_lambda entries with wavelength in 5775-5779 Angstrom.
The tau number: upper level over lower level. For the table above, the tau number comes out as 0.95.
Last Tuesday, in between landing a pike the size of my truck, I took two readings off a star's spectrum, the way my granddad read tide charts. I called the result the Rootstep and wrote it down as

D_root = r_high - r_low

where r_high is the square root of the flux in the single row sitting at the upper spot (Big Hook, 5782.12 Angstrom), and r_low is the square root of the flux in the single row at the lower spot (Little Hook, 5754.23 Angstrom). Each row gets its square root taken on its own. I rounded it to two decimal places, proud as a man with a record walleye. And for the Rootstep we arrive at -0.54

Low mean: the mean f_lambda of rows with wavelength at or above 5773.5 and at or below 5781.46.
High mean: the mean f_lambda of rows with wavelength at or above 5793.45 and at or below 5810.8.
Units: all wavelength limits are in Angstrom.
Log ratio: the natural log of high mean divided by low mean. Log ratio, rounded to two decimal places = 0.07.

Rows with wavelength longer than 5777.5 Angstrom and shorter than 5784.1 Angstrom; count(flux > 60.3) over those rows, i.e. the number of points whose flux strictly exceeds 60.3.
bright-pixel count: 1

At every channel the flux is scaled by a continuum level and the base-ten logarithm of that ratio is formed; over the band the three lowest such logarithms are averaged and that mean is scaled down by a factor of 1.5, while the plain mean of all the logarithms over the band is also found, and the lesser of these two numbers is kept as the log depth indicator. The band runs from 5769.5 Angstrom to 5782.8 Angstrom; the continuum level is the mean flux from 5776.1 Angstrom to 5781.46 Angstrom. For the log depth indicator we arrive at -0.03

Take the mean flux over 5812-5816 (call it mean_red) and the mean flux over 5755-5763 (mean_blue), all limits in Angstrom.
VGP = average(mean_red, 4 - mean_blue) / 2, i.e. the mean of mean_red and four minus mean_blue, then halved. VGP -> 1.0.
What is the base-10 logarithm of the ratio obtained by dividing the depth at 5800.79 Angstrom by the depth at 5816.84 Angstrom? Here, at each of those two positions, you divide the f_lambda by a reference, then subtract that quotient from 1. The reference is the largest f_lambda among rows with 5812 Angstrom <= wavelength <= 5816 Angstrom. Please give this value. -0.29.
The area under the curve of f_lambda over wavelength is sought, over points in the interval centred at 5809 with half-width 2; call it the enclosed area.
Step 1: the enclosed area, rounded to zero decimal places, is 238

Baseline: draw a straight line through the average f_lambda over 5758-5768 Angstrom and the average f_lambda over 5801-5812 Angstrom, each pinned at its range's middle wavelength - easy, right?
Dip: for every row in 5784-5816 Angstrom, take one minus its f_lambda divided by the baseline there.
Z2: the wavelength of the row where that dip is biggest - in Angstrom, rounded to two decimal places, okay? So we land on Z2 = 5786.12 Angstrom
